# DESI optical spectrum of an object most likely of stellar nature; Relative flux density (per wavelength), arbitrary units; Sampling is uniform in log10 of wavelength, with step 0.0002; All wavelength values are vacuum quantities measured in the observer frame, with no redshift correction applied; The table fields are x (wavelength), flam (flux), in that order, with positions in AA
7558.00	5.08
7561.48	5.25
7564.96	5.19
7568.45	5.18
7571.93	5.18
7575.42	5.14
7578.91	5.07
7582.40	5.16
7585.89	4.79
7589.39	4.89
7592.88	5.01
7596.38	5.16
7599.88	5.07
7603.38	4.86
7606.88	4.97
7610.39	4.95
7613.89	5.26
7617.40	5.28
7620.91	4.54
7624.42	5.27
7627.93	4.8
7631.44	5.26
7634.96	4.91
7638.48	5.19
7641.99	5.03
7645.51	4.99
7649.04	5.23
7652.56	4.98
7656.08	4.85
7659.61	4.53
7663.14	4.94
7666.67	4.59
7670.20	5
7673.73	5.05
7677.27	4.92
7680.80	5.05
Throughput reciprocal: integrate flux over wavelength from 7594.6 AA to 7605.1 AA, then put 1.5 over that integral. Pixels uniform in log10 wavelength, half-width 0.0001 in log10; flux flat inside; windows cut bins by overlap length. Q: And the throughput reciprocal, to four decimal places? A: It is 0.0284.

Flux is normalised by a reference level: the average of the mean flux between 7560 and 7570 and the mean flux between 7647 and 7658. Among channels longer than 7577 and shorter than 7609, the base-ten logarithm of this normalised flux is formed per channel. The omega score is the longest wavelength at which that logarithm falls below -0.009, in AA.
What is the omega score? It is 7606.88 AA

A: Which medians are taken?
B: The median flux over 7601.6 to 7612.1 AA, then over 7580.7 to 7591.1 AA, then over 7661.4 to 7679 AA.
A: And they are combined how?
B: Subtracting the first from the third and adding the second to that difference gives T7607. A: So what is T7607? 4.88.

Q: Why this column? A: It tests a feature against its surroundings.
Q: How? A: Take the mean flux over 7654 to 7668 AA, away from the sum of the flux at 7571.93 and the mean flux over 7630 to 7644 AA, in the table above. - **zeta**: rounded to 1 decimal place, 5.5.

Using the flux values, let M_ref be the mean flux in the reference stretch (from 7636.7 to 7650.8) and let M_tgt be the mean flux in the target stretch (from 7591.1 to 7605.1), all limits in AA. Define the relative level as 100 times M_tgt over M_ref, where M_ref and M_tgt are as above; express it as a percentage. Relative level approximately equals 98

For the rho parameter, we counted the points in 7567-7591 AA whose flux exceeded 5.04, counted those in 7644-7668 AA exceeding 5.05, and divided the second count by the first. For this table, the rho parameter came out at 0.2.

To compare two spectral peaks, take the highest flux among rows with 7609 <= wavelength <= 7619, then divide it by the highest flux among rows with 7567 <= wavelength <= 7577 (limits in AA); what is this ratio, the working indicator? 1.02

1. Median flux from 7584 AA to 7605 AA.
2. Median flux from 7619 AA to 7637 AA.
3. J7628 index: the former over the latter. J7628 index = 1.01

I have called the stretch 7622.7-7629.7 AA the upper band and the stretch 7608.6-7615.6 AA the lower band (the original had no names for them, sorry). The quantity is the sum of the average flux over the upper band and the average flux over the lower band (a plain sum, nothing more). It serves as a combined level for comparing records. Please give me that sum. 10.1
